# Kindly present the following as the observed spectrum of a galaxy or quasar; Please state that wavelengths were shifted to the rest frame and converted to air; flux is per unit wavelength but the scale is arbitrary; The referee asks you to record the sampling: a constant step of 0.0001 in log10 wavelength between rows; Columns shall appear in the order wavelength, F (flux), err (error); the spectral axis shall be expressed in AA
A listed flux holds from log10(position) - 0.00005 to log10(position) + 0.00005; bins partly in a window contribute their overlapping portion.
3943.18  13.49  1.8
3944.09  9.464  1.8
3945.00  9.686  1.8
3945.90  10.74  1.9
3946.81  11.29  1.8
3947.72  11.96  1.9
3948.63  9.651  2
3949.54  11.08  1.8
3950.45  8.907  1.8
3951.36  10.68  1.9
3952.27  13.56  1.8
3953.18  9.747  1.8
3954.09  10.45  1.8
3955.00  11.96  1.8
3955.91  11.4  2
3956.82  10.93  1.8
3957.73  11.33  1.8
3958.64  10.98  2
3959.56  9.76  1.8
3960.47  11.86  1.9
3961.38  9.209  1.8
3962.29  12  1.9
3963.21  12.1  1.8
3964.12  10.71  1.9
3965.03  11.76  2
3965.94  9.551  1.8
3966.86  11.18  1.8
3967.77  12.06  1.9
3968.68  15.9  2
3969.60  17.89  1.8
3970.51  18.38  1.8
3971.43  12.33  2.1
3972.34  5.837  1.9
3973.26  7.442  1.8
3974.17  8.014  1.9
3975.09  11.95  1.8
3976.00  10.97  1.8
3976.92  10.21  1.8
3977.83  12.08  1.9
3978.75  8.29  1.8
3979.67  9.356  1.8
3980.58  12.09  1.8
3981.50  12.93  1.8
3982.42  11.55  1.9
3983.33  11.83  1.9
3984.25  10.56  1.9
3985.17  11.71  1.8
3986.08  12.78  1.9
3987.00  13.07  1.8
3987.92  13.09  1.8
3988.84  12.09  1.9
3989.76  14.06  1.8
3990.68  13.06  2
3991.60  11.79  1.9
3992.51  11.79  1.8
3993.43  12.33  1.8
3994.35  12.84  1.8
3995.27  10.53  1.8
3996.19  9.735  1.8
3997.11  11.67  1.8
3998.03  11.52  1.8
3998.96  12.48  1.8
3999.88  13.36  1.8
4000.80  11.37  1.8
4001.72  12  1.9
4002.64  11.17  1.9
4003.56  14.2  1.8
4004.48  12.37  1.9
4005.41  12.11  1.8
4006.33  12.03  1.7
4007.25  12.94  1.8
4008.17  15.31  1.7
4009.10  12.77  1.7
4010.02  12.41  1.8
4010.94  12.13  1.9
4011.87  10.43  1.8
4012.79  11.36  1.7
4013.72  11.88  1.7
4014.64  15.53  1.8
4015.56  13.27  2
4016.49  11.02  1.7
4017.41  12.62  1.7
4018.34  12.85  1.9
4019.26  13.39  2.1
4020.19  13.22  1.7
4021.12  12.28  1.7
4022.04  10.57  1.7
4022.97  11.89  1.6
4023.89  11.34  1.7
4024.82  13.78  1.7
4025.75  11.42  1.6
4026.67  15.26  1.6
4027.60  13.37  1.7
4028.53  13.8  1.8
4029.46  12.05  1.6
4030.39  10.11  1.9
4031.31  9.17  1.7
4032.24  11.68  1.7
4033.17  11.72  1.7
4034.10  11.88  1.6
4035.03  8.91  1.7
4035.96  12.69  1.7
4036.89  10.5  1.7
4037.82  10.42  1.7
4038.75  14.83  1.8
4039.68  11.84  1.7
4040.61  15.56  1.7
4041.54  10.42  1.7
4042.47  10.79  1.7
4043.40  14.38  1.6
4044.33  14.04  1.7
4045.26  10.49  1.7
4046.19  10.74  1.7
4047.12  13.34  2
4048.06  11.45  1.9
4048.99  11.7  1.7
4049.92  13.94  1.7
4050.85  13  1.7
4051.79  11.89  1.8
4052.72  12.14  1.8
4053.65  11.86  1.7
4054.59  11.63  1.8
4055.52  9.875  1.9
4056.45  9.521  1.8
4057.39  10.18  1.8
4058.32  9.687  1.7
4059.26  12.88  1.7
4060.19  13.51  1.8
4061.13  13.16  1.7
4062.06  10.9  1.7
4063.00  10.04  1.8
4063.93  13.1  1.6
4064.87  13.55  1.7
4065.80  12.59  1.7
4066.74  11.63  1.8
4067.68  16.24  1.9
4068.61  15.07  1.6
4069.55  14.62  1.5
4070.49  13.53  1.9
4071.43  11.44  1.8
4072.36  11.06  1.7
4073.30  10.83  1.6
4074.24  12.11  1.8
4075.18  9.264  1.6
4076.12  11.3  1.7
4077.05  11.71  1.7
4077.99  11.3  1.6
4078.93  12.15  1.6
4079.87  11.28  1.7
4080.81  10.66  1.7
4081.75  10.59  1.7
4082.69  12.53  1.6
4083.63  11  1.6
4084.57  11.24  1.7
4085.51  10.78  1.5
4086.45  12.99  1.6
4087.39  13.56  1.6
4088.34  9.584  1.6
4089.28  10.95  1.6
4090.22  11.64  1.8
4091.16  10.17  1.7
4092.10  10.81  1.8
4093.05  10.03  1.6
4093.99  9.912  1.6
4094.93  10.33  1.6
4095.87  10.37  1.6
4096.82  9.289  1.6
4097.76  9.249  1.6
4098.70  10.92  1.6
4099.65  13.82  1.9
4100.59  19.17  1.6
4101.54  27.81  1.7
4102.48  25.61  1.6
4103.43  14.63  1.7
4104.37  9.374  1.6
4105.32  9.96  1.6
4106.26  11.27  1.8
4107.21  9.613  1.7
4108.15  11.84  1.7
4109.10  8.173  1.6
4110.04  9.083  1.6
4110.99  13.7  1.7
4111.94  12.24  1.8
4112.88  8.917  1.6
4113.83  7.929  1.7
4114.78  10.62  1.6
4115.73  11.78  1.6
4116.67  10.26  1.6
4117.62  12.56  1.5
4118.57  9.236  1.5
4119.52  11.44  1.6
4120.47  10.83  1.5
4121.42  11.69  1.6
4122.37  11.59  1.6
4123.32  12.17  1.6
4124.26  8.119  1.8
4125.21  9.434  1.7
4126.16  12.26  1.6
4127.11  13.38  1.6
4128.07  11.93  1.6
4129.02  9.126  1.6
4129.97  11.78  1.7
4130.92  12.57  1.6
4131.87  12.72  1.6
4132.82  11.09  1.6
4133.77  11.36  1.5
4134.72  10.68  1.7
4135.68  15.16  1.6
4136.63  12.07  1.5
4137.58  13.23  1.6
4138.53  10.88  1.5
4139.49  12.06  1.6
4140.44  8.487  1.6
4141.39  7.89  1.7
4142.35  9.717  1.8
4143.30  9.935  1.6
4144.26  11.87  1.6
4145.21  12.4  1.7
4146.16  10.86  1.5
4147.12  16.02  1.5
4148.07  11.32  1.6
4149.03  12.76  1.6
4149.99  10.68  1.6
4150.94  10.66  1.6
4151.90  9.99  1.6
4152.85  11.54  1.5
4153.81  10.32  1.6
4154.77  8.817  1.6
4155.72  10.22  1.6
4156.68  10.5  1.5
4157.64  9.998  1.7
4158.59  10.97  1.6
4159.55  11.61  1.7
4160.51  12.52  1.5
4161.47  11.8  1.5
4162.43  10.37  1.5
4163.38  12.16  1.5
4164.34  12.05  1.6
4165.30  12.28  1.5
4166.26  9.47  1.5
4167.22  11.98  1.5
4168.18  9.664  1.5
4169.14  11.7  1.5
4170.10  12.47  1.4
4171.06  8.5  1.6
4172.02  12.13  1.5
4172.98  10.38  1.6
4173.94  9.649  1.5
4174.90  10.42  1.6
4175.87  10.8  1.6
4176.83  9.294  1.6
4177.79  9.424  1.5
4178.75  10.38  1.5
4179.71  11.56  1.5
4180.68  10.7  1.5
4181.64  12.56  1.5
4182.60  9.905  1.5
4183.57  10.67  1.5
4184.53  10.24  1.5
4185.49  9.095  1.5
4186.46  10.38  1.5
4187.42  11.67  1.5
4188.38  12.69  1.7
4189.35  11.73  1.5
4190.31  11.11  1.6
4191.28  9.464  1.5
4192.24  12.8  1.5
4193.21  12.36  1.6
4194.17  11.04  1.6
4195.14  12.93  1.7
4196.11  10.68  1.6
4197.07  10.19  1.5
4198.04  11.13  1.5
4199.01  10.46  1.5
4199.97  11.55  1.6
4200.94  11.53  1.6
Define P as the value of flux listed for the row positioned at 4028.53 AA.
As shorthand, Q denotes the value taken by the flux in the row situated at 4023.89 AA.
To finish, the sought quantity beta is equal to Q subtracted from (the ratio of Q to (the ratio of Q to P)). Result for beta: 2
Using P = 13.8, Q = 11.34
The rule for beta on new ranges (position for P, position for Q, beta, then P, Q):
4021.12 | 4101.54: -16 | 12.28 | 27.81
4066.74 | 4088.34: 2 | 11.63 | 9.584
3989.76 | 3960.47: 2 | 14.06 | 11.86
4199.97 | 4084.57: 0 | 11.55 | 11.24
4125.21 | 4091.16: -1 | 9.434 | 10.17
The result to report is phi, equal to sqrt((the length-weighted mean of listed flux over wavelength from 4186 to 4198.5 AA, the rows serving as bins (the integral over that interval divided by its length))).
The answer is 3.38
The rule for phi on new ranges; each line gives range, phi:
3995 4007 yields 3.45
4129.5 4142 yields 3.39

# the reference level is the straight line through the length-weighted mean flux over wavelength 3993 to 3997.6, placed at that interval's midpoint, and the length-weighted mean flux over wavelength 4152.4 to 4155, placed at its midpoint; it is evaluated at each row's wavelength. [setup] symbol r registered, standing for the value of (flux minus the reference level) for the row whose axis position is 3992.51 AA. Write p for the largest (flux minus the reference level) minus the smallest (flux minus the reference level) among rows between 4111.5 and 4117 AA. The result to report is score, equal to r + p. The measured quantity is 4.7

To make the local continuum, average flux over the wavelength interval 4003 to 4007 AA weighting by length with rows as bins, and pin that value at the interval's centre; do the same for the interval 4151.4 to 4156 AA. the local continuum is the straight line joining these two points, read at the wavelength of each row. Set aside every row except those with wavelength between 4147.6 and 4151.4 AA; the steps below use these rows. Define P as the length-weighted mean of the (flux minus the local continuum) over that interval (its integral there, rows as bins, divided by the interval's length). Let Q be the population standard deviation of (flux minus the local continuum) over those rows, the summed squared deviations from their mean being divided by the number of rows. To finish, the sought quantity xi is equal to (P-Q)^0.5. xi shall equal 0.51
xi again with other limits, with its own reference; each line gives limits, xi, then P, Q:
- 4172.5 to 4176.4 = 0.19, 0.5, 0.4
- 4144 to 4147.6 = 0.76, 2.5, 2.0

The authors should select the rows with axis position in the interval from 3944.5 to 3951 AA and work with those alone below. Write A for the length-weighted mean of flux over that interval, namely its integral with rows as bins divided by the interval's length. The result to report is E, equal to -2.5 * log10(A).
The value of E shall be -2.55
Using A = 10.5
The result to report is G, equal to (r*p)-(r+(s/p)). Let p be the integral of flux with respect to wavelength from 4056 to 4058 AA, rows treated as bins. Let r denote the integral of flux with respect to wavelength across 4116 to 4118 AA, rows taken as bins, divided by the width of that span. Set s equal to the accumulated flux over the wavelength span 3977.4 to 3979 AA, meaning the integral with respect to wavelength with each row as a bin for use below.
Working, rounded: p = 20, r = 11.4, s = 17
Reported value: 212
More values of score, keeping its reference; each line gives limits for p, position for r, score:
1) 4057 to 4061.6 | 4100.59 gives 12.3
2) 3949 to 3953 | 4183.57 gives 5.2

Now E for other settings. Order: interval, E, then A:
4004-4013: -2.74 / 12.4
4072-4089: -2.63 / 11.3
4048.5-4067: -2.68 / 11.8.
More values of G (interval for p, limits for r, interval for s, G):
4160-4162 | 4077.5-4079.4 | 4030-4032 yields 270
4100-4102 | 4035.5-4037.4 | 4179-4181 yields 516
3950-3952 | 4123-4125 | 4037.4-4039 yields 191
